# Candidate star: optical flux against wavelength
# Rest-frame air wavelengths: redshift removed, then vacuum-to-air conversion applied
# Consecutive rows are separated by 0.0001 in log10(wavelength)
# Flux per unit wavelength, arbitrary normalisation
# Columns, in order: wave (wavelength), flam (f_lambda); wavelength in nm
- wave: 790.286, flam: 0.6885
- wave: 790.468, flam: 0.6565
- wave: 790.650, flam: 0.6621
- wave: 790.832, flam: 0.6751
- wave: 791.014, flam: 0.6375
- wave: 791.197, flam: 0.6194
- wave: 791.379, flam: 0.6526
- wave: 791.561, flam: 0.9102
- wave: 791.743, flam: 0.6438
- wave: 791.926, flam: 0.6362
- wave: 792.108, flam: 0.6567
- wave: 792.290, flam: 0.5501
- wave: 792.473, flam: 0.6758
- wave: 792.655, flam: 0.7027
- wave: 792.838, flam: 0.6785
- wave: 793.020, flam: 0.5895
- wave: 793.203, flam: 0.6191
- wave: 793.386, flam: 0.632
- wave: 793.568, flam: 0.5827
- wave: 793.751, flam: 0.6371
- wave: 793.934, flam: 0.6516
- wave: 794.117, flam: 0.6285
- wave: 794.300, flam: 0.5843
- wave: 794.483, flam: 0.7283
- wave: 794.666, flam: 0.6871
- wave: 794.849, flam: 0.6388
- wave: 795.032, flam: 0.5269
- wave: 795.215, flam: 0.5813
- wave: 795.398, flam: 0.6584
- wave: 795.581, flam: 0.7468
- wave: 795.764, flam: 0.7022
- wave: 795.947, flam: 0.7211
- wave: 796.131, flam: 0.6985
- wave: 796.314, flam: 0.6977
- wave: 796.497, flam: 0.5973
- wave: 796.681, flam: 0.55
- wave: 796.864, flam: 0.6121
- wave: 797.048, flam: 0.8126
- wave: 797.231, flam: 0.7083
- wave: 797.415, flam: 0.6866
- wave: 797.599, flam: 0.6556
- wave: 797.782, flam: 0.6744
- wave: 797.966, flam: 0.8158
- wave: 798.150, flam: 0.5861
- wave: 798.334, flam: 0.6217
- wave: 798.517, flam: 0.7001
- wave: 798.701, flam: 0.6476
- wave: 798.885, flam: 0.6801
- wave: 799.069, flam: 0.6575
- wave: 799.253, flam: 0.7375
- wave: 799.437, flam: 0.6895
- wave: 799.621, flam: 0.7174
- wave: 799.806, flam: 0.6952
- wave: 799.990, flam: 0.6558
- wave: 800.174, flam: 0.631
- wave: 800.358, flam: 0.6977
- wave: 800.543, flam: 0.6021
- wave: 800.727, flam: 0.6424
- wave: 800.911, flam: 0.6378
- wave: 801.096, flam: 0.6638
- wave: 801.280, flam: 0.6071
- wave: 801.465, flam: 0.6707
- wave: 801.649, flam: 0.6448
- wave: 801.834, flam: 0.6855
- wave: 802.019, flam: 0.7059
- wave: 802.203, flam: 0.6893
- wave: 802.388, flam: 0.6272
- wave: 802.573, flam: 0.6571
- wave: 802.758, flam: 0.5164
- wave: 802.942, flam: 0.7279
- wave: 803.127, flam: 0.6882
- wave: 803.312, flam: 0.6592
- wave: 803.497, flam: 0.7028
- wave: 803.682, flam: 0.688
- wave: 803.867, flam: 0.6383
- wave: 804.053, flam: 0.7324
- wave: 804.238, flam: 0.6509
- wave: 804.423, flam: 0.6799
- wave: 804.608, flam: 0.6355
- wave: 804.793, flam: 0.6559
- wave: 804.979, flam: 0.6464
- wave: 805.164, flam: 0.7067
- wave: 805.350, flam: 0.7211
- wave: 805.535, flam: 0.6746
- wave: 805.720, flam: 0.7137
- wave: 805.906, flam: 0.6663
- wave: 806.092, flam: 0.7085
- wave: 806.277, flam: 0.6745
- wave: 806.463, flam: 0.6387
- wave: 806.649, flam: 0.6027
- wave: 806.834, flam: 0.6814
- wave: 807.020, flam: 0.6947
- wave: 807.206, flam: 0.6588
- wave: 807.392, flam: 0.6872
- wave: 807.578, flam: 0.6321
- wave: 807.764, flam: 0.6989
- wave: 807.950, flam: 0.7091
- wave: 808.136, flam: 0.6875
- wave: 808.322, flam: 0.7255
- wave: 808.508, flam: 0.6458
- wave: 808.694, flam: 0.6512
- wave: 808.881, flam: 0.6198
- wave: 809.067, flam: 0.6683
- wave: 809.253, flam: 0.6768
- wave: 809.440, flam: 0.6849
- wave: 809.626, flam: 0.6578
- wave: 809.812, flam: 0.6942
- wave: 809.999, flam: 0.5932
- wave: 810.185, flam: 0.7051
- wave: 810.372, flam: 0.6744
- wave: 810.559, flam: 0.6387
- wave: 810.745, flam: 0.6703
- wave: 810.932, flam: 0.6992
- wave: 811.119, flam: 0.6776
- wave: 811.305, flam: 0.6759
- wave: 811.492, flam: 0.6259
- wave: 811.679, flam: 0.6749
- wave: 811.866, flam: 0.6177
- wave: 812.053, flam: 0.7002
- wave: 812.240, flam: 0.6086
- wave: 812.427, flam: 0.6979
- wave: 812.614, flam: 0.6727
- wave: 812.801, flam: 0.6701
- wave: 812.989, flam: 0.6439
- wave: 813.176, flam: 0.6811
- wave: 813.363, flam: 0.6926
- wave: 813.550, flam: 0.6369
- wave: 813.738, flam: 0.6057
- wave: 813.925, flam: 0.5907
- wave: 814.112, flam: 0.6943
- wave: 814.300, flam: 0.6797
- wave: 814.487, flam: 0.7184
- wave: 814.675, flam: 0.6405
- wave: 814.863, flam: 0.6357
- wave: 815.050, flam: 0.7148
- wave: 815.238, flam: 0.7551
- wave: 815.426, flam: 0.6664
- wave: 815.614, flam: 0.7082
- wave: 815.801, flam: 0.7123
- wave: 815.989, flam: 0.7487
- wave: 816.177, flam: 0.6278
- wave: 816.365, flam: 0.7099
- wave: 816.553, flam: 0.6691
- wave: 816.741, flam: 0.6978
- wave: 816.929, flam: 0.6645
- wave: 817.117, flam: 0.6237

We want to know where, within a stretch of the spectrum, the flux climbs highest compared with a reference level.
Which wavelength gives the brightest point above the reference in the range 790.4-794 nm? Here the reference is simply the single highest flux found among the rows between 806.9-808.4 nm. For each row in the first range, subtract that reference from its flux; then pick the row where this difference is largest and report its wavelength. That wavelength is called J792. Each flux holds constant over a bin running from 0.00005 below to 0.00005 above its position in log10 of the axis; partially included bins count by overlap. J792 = 791.561 nm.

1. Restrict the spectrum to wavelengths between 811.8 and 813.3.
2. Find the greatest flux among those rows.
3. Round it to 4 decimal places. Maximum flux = 0.7002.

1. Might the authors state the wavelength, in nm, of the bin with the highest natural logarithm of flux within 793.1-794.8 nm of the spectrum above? 794.483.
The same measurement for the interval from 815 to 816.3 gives 815.238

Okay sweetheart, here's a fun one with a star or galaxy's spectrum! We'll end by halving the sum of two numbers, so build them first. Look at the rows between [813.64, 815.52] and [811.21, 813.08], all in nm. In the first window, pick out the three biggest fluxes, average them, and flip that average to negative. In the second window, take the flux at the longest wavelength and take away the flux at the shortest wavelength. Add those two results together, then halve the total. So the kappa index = -0.381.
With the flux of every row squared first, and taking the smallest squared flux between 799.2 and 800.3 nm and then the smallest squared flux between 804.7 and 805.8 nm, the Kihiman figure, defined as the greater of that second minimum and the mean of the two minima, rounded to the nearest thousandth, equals 0.418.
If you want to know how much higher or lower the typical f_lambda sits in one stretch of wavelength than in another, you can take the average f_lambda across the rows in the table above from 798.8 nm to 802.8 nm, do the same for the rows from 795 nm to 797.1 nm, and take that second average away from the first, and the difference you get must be 0.00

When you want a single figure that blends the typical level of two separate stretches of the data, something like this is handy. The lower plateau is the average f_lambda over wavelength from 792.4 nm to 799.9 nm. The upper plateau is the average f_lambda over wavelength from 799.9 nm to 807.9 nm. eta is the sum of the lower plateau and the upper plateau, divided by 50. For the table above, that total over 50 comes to 0.0266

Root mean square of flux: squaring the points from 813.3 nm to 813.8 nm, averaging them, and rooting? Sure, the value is 0.65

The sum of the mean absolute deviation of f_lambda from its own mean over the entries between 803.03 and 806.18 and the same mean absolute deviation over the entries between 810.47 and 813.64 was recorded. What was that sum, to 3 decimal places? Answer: 0.050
